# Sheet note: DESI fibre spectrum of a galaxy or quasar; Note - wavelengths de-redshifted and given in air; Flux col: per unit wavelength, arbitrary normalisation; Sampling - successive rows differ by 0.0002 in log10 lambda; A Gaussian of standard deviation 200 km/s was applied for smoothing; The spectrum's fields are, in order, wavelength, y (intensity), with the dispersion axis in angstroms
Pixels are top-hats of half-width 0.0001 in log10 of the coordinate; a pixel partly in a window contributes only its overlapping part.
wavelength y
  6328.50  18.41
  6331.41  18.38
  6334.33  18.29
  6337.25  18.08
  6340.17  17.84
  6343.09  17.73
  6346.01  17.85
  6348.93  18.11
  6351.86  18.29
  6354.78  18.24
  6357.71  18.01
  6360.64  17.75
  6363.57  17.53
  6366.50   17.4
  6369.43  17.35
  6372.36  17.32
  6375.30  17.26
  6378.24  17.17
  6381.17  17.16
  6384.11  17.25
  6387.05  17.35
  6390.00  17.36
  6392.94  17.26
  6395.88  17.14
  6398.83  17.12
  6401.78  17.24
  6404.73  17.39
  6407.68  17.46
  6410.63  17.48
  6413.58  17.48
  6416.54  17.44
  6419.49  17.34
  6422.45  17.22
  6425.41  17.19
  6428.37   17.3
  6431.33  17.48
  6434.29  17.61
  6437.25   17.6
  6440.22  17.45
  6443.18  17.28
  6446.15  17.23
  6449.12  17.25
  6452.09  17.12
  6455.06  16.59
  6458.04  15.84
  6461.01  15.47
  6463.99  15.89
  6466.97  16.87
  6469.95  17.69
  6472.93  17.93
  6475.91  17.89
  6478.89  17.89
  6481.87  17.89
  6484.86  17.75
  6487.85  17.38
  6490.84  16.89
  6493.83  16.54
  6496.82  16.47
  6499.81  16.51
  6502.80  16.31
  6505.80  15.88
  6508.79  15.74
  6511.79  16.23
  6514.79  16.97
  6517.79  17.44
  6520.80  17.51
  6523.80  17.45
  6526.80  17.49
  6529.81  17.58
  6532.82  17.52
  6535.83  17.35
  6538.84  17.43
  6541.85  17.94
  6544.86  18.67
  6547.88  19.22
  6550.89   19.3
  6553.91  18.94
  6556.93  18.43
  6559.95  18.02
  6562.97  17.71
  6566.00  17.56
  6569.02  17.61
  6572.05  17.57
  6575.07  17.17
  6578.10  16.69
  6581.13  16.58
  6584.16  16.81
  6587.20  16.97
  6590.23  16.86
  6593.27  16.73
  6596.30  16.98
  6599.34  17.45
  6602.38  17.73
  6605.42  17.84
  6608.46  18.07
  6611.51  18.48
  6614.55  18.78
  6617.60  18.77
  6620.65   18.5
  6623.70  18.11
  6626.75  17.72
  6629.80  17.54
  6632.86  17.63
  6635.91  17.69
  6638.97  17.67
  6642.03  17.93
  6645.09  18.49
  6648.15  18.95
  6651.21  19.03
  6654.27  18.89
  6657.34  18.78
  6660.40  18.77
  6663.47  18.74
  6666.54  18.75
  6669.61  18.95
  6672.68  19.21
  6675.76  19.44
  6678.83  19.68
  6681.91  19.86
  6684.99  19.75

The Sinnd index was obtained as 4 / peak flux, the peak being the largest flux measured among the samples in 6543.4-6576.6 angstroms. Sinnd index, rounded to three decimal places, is 0.207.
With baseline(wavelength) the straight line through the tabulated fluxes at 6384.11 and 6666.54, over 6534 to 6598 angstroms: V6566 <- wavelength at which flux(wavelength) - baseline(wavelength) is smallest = 6581.13 angstroms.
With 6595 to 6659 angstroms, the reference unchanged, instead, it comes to 6596.30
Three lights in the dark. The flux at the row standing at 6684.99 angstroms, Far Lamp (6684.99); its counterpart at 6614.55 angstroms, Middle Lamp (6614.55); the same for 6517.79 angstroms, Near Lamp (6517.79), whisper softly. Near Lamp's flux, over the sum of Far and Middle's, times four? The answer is 1.81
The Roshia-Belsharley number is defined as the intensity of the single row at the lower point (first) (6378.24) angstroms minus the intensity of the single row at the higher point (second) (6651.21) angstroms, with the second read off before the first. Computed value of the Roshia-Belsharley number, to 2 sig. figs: -1.9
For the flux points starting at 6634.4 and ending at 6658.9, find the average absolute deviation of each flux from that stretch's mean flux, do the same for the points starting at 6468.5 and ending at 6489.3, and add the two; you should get 0.64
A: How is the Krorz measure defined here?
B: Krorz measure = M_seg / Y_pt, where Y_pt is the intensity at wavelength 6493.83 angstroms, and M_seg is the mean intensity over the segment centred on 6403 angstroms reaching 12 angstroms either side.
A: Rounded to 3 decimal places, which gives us 1.047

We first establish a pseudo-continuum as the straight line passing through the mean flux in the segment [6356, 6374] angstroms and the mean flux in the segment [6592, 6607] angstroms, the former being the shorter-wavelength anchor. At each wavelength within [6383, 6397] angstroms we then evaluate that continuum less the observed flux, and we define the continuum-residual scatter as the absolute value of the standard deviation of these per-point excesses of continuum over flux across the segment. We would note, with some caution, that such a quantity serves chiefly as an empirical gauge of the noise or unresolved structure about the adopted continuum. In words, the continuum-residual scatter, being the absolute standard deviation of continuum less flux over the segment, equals 0.1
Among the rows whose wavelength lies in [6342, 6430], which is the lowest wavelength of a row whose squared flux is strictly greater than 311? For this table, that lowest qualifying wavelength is 6343.09 angstroms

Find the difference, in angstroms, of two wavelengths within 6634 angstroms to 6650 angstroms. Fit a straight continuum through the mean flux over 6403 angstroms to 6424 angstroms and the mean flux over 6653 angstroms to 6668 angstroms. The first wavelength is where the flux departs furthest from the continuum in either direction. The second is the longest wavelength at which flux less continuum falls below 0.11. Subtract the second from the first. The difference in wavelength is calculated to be -6.1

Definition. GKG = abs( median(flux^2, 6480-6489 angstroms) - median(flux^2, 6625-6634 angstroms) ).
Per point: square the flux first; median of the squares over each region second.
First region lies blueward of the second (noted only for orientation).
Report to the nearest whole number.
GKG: 4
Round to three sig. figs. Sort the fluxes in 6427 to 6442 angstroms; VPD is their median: 17.5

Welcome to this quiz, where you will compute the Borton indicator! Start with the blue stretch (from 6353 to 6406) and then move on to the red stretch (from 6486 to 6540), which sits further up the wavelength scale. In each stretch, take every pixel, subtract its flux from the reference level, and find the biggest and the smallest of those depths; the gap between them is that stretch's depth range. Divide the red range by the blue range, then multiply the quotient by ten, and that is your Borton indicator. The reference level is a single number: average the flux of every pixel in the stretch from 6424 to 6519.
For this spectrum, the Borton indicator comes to 16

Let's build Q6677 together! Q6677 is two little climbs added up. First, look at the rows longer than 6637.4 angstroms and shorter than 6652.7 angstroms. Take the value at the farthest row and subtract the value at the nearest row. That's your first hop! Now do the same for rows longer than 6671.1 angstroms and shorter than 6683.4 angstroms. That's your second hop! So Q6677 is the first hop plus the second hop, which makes 2.0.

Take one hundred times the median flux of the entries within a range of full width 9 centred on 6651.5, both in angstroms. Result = 1895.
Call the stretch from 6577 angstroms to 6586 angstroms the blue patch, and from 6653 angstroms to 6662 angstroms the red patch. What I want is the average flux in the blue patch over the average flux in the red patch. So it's 0.89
